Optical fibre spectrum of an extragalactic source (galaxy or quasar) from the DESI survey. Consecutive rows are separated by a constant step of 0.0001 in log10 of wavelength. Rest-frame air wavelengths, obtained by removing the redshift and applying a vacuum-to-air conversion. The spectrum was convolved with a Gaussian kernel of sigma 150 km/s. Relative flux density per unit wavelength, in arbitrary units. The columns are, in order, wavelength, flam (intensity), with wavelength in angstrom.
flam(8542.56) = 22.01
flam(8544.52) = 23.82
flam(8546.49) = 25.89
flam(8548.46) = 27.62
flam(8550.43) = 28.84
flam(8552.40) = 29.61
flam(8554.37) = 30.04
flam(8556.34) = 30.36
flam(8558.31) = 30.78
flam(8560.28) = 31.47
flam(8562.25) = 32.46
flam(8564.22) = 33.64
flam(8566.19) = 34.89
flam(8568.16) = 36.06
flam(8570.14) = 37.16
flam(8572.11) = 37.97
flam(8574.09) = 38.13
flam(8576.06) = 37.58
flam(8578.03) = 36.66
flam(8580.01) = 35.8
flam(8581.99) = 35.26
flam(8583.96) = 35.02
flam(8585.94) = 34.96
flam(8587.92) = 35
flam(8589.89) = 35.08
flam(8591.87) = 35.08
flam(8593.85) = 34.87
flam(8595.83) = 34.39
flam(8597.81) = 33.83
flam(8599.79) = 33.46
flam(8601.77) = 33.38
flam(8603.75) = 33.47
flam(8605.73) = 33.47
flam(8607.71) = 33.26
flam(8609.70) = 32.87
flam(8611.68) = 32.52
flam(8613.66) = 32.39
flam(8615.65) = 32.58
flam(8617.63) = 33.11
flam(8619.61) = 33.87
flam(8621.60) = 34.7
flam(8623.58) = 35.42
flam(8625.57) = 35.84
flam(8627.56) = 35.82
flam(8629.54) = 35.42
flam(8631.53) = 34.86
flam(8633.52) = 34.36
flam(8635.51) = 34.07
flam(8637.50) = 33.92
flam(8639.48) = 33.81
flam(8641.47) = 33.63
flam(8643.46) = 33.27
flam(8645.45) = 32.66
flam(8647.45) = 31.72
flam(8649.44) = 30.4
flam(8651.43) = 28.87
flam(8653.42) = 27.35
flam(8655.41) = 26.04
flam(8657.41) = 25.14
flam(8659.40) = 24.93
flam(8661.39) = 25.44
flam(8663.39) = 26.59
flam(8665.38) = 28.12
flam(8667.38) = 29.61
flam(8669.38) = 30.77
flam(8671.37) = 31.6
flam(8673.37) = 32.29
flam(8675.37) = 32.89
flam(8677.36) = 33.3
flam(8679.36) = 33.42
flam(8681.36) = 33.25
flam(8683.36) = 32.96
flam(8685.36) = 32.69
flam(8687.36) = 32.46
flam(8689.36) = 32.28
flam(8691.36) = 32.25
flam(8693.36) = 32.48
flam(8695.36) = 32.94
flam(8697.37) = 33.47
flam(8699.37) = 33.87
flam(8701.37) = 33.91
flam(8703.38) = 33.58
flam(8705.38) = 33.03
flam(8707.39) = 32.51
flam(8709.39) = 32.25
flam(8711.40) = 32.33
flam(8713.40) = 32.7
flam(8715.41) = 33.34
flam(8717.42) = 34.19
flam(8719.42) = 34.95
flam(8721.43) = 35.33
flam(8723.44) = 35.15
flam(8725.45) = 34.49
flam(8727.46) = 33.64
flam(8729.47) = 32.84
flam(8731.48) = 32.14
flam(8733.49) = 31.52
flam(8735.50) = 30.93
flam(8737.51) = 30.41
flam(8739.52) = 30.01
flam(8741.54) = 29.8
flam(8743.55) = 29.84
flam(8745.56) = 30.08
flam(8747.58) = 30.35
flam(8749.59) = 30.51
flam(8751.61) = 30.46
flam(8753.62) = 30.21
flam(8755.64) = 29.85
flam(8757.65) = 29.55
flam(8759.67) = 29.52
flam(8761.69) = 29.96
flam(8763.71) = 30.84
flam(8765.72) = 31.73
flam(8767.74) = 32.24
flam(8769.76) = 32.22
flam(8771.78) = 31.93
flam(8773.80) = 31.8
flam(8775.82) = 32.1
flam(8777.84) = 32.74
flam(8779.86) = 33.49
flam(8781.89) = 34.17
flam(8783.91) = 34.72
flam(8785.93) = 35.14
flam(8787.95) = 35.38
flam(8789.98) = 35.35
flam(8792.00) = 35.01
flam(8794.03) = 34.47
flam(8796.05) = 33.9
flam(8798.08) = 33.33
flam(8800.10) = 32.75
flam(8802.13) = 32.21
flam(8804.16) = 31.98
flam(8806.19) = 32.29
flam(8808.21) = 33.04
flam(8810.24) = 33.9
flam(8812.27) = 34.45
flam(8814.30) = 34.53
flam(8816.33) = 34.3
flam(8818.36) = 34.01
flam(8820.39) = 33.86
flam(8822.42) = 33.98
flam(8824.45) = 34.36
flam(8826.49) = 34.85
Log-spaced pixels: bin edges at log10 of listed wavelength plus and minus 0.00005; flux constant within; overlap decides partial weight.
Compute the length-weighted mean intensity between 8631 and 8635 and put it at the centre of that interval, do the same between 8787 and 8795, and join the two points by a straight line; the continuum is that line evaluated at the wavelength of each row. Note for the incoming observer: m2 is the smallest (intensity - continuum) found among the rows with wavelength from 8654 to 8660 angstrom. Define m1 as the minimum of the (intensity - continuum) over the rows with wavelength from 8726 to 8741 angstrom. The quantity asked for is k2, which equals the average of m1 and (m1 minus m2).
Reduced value 0.0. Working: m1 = -5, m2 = -10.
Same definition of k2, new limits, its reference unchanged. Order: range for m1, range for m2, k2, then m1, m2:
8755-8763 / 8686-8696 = -4.2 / -5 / -2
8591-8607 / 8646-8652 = 1.8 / -1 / -6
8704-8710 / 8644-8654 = 1.1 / -2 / -7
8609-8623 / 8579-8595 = -2.3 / -2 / 1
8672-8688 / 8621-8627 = -2.5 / -2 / 0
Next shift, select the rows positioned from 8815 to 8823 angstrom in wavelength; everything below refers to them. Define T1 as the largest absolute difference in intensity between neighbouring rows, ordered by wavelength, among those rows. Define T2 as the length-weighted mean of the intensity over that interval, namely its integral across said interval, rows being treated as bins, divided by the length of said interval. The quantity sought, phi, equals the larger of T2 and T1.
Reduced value 34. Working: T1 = 0.29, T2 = 34.1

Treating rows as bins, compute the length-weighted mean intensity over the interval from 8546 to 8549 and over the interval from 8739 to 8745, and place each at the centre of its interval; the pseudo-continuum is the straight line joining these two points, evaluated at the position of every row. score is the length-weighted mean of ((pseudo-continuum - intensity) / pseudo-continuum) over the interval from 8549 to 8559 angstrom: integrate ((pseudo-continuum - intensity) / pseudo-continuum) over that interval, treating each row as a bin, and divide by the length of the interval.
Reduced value -0.11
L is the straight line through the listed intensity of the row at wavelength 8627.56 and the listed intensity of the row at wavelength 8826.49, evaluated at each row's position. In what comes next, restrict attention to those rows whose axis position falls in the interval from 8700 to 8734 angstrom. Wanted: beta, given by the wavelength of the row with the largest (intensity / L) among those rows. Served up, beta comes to 8721.43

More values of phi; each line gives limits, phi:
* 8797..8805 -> 33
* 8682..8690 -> 33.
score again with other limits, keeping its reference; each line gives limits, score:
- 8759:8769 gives -0.02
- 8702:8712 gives -0.12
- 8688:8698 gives -0.12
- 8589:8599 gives -0.26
